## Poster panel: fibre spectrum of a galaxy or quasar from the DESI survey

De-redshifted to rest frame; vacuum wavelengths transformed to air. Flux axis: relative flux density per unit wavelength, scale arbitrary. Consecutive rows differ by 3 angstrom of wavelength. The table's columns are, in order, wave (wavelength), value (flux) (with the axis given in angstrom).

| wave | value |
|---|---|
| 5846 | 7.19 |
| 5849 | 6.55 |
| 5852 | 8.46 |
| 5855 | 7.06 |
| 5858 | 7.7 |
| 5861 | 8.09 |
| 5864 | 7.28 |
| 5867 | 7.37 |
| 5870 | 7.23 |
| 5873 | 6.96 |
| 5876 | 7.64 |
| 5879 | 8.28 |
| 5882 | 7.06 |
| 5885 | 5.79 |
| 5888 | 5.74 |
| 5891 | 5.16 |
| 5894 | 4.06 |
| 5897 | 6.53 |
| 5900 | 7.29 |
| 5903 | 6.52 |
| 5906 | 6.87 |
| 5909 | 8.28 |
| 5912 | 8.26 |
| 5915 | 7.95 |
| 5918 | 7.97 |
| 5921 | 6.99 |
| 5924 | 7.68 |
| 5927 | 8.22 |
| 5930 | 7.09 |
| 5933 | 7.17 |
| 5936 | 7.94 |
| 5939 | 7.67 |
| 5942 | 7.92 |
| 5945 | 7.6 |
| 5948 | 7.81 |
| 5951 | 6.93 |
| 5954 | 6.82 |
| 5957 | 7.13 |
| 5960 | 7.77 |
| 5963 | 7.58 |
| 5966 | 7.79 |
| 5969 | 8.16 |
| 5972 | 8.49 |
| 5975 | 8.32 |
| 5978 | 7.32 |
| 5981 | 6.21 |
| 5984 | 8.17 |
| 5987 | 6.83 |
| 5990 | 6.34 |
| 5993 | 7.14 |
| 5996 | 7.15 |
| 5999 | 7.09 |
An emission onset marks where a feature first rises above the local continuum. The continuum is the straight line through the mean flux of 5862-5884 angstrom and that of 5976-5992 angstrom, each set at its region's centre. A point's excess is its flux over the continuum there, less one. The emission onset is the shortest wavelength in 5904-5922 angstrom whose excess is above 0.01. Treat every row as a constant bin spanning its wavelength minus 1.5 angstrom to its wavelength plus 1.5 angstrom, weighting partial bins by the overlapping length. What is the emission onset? 5909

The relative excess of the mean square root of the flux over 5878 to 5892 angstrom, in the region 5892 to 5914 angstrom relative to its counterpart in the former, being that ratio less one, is 0.031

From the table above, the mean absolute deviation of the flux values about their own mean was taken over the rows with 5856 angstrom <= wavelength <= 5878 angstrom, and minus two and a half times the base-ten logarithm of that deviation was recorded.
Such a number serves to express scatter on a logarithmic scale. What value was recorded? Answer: 1.3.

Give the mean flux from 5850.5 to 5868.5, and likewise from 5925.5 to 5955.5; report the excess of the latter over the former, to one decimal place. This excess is -0.1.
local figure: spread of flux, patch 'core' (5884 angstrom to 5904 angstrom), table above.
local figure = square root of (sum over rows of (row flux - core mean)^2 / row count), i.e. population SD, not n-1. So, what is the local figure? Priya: 1.0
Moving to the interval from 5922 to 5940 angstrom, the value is 0.4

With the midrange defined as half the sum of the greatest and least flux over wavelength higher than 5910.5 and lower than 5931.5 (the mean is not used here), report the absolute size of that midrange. 7.6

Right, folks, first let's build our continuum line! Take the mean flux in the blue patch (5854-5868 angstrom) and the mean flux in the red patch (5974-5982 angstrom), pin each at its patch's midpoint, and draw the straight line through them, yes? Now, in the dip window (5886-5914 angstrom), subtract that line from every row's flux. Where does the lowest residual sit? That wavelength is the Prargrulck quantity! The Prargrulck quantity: 5894 angstrom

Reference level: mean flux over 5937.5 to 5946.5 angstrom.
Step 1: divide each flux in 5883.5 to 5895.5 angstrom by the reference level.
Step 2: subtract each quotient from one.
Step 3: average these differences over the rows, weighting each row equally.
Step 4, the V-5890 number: 0.33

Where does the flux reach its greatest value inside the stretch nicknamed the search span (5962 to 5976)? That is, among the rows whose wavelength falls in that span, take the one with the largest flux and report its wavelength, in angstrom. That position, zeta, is 5972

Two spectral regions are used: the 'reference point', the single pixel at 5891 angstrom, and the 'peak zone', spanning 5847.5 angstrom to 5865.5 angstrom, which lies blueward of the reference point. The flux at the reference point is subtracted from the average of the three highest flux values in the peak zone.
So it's 2.9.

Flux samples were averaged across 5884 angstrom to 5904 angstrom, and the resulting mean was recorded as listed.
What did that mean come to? 5.9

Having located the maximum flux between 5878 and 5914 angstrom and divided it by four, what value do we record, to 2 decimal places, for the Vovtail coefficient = 2.07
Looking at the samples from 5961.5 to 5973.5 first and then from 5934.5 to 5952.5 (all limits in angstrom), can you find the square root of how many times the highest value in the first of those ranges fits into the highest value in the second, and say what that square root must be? 0.967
